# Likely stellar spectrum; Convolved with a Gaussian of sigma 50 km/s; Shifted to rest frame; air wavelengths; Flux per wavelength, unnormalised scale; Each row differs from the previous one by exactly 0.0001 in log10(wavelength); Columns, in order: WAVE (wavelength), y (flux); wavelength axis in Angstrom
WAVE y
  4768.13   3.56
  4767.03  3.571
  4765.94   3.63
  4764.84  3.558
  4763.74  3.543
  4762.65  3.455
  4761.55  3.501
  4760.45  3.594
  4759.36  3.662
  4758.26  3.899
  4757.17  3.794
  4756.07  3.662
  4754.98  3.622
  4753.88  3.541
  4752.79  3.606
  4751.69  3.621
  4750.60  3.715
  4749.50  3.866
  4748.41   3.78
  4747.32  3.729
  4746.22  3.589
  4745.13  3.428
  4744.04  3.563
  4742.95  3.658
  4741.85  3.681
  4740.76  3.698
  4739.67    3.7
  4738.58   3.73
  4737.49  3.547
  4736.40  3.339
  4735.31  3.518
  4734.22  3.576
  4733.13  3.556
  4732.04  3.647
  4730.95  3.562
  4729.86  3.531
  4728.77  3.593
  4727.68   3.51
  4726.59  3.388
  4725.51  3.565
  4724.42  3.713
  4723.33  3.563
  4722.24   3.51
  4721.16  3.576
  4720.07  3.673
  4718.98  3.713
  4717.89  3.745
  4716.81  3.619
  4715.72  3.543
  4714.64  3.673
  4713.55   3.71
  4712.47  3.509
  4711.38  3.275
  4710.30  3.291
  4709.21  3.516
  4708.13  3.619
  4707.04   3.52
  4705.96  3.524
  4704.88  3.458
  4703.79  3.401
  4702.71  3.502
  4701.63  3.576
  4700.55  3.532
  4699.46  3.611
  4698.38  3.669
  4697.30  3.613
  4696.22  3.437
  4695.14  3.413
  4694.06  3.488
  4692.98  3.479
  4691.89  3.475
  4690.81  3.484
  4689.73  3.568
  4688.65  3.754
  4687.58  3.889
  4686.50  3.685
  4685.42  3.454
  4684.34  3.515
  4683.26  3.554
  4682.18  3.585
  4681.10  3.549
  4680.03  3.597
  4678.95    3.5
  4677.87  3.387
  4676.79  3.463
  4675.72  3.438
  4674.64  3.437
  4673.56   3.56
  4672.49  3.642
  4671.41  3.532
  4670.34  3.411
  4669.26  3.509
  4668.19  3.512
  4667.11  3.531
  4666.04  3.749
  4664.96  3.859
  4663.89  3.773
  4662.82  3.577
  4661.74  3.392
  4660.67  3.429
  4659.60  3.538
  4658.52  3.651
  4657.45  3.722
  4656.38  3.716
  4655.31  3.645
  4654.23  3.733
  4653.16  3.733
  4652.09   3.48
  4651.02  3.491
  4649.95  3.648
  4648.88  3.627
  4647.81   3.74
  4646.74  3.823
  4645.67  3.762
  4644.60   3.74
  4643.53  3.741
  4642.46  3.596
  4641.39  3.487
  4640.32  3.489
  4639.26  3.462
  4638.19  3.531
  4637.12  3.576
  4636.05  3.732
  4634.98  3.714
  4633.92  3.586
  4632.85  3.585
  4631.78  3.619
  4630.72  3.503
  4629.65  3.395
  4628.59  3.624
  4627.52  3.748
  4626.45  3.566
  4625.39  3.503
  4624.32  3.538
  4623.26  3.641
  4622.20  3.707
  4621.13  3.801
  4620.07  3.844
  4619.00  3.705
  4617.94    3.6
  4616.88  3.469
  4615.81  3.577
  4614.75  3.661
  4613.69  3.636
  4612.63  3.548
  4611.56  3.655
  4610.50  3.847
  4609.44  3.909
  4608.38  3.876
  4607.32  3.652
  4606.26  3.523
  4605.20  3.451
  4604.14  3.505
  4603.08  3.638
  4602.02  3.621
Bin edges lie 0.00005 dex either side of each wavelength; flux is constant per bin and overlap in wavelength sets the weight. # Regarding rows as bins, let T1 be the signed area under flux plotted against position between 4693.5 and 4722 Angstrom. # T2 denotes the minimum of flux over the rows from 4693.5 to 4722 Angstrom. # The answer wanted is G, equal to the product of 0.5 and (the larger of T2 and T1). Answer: 50.5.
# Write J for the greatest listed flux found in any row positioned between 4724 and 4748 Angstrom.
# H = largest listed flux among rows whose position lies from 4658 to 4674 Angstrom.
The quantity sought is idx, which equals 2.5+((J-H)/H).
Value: 2.47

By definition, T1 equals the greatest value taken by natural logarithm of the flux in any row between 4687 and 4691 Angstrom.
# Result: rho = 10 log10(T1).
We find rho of 1.33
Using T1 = 1.36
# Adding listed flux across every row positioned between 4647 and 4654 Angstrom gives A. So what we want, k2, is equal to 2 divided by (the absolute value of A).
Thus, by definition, 0.0921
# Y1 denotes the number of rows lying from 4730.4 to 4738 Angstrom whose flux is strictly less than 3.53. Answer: 2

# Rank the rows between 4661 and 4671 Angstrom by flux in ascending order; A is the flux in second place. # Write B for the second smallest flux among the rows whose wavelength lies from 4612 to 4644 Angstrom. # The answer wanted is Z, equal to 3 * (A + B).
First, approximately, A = 3.411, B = 3.462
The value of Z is 20.6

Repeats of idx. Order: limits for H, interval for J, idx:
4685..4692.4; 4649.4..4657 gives 2.46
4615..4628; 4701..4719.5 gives 2.47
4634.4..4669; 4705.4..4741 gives 2.47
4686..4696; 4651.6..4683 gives 2.49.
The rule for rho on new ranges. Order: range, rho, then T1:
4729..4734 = 1.12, 1.29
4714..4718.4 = 1.21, 1.32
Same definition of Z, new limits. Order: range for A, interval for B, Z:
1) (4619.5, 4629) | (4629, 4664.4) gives 20.8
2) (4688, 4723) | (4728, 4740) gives 20.4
